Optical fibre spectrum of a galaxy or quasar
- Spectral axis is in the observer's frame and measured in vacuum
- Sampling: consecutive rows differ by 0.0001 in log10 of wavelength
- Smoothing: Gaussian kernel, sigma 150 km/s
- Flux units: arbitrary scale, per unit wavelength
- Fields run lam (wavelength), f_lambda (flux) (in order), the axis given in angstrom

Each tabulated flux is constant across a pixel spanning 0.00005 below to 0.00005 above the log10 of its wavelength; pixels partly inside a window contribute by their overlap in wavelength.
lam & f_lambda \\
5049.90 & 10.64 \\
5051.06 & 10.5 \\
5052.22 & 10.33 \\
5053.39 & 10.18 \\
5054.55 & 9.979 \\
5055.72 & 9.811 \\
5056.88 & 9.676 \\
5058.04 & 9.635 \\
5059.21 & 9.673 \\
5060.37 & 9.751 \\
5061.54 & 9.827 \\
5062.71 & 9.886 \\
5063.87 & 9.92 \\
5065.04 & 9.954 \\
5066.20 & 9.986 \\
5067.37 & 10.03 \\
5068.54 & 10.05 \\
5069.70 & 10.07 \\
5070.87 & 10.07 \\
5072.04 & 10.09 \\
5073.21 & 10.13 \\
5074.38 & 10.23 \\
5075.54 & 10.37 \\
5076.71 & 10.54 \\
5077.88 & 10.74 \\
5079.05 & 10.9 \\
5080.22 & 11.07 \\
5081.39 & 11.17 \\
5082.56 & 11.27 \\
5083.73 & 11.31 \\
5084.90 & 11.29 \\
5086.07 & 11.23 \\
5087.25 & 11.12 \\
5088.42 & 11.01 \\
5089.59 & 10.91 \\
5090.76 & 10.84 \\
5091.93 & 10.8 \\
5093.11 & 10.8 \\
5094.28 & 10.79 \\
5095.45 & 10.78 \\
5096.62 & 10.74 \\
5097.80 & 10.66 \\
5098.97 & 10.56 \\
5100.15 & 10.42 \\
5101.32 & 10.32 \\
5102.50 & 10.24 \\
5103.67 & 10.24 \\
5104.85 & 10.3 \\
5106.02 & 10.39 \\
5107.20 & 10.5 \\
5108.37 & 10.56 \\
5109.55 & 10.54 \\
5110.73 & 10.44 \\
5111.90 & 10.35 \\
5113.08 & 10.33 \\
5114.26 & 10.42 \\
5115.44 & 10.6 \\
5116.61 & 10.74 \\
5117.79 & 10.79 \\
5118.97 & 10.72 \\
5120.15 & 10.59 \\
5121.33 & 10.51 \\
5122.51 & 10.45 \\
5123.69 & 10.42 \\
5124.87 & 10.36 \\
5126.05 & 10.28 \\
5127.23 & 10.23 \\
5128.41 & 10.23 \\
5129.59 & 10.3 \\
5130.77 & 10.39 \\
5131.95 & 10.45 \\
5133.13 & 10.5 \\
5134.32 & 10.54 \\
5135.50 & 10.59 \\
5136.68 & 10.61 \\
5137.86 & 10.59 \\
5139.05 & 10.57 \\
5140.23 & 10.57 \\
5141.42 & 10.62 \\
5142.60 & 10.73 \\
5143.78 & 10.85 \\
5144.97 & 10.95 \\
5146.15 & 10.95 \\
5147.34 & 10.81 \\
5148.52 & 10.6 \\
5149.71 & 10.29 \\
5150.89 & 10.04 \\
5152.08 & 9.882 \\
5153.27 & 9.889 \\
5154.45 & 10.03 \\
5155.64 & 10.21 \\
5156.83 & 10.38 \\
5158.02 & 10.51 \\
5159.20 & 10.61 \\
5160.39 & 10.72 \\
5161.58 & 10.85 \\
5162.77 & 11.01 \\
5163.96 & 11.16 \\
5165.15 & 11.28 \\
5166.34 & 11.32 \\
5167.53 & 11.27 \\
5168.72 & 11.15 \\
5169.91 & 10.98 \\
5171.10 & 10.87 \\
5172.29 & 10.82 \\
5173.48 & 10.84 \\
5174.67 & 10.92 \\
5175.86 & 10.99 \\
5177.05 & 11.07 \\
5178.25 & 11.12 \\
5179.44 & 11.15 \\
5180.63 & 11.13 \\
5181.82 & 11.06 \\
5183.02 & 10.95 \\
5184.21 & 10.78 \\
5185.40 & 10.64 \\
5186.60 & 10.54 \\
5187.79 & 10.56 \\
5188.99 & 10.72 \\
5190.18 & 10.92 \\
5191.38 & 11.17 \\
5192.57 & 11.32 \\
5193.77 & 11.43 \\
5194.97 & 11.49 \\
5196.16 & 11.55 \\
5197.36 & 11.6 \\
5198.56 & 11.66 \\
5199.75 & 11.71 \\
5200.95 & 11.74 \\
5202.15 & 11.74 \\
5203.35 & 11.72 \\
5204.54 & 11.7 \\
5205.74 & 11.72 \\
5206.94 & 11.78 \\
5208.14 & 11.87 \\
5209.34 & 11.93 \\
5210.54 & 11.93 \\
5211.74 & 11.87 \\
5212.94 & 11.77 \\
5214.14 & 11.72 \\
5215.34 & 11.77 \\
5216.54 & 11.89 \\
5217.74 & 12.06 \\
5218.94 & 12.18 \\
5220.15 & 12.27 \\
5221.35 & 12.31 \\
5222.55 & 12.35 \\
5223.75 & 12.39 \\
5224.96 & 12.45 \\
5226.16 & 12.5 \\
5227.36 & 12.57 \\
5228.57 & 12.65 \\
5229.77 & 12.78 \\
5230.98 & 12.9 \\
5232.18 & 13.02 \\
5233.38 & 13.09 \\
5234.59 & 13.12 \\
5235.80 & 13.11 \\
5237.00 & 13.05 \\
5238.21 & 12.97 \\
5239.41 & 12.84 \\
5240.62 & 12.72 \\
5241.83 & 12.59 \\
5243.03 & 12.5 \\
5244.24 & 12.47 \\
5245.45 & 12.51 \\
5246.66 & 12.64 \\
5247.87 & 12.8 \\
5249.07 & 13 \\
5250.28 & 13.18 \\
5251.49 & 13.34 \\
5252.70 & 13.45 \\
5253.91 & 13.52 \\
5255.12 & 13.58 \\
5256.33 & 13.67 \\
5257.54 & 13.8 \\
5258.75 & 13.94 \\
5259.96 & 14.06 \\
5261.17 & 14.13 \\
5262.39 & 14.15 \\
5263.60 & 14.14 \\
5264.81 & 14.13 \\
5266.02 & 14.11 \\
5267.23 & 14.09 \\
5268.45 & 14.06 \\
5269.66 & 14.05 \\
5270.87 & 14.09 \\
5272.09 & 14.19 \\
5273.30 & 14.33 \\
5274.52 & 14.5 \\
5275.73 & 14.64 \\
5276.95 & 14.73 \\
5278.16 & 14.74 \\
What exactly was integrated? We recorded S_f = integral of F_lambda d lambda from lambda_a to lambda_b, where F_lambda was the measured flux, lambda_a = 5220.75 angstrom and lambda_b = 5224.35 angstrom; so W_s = 45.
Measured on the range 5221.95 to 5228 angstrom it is 75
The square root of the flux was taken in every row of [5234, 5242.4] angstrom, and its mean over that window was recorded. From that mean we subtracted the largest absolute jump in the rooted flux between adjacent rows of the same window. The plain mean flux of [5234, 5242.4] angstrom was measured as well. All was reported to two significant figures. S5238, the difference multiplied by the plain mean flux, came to 46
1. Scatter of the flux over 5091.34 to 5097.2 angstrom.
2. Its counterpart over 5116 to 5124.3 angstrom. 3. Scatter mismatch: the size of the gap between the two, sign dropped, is 0.12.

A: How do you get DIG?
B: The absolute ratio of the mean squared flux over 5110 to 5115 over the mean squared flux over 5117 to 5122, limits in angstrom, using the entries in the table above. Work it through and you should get 0.95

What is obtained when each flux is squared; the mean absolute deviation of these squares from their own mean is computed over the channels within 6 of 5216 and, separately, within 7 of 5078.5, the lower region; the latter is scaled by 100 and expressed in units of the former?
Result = 200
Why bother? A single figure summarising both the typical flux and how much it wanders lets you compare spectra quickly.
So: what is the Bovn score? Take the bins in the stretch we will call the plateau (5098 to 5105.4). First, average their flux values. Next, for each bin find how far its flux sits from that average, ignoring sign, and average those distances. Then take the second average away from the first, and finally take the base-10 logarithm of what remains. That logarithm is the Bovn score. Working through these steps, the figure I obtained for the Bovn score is 1.01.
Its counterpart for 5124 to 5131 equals 1.01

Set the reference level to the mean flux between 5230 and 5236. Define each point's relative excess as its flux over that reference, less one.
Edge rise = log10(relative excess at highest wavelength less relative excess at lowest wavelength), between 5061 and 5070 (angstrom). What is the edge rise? -1.7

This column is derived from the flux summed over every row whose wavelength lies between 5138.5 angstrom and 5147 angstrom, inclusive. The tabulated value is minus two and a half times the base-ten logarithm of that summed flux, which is -4.69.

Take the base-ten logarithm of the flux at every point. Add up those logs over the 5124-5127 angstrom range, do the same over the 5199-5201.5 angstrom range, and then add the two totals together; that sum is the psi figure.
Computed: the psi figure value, 4.17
